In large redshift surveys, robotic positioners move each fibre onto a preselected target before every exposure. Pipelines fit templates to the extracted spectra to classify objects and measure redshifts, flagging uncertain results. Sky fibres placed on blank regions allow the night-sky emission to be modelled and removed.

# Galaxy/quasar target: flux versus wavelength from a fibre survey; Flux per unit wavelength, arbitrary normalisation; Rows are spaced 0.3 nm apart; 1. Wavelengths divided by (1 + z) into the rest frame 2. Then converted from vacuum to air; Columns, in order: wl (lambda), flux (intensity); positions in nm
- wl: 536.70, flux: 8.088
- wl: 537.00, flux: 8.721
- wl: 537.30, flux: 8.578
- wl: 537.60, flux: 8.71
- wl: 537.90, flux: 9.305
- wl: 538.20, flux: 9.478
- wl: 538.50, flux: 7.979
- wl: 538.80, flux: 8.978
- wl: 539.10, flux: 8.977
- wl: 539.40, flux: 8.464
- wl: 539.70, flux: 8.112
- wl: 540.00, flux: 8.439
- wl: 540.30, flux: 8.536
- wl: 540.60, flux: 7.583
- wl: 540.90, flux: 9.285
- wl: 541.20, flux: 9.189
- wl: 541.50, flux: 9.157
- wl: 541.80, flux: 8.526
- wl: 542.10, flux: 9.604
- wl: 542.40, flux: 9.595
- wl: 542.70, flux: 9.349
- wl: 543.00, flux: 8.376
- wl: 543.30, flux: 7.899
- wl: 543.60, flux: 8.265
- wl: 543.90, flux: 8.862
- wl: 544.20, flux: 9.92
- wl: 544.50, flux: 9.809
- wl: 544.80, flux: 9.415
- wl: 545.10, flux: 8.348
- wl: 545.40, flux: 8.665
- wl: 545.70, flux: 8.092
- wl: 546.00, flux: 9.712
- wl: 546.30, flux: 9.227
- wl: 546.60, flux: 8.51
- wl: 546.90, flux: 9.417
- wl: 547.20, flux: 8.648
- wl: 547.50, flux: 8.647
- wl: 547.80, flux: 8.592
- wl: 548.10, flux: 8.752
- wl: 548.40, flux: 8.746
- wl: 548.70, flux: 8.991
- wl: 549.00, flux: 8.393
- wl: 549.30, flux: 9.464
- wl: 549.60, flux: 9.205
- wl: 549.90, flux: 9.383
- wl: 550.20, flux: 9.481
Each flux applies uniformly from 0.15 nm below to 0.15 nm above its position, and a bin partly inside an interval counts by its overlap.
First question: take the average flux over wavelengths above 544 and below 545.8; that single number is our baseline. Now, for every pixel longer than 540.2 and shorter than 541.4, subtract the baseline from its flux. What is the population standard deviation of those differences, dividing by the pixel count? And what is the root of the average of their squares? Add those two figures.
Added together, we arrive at 1.5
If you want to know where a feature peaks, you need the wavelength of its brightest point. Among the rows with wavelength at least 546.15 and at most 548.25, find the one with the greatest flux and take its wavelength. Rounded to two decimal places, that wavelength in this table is 546.90 nm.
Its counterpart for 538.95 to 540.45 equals 539.10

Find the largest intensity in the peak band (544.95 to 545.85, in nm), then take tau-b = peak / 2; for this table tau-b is 4.3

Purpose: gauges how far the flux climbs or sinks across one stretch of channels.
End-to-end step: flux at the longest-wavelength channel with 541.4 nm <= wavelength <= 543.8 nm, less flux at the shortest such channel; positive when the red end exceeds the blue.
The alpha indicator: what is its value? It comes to -0.89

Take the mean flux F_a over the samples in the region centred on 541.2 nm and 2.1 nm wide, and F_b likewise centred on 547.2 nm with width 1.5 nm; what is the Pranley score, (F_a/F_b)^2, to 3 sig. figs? 1.02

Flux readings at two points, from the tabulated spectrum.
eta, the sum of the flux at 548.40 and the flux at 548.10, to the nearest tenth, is 17.5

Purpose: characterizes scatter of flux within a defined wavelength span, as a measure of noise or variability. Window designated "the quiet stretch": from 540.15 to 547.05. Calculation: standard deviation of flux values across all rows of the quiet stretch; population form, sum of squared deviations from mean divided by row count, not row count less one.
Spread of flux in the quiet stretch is 0.64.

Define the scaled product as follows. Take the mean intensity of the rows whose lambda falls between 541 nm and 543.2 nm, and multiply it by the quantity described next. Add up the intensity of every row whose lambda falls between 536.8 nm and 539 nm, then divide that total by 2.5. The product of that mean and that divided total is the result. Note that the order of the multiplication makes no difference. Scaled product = 225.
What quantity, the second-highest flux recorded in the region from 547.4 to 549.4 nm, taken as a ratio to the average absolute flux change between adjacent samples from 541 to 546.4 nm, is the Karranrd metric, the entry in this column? 15.2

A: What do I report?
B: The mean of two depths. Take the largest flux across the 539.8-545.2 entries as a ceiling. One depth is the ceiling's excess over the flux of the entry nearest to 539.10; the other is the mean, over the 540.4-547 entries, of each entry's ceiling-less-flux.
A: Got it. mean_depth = 1.0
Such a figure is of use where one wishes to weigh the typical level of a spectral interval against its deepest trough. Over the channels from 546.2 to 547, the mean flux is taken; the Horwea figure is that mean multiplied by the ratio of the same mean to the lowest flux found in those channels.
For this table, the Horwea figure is 9.6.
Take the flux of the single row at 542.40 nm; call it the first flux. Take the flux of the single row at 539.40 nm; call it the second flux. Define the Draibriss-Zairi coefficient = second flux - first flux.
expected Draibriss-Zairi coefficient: -1.1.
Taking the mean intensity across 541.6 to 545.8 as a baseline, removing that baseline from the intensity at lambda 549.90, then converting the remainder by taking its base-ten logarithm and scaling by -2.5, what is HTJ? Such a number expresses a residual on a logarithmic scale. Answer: 0.8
